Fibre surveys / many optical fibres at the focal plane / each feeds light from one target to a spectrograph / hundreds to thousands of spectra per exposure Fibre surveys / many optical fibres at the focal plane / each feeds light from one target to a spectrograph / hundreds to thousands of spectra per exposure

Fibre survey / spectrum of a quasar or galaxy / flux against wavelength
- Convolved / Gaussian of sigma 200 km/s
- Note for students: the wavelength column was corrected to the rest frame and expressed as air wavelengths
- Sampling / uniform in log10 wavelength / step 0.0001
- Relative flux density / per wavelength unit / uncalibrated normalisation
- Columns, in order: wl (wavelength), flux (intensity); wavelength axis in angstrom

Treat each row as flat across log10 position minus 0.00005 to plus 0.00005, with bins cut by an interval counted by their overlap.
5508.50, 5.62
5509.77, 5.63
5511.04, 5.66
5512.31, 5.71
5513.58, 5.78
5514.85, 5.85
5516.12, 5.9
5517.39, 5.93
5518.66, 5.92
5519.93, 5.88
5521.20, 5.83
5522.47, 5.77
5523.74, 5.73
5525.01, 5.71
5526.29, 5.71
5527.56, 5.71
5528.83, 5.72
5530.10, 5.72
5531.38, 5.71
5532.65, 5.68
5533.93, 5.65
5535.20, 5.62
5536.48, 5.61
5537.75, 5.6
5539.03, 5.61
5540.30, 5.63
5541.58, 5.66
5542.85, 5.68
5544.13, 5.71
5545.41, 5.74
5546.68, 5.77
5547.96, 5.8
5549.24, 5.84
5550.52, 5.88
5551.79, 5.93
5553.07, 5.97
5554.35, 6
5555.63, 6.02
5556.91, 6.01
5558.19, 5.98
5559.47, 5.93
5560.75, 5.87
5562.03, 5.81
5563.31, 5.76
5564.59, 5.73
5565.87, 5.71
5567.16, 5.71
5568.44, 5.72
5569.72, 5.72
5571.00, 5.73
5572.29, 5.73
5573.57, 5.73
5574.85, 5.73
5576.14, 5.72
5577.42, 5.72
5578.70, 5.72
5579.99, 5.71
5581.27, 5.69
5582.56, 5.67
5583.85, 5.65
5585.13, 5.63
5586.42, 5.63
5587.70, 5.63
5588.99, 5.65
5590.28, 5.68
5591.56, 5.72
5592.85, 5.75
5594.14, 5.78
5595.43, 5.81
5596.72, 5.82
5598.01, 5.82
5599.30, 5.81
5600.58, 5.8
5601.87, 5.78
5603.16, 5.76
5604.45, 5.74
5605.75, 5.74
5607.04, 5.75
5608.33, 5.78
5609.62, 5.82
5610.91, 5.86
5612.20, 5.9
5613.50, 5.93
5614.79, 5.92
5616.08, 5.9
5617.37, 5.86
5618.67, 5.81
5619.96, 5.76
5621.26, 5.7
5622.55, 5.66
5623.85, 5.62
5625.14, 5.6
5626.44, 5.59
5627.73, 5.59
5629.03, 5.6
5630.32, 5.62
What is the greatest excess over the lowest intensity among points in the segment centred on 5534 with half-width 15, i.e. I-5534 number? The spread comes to 0.28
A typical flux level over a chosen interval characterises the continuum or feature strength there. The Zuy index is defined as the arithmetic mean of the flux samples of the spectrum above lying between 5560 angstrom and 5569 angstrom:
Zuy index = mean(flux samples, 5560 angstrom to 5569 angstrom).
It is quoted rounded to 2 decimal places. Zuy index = 5.76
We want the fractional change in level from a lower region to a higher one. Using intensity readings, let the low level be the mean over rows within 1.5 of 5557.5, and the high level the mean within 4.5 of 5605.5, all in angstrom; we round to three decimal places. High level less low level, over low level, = -0.038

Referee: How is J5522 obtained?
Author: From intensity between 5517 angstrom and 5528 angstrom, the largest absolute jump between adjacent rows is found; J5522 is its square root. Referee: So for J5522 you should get 0.24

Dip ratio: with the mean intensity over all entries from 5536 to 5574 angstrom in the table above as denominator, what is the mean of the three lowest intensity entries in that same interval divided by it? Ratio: 0.969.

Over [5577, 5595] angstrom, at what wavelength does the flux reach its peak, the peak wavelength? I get 5594.14 angstrom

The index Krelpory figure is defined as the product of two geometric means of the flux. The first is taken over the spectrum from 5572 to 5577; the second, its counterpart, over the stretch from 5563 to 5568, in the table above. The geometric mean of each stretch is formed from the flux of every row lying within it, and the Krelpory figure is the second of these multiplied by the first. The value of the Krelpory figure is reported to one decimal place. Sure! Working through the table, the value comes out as 32.8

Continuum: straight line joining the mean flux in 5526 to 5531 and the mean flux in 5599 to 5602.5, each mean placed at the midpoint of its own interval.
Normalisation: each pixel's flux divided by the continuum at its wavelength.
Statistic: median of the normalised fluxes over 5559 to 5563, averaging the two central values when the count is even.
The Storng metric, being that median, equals 1.02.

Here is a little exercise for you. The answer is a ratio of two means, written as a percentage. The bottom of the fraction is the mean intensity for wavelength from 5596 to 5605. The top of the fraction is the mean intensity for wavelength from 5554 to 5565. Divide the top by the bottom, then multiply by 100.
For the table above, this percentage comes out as 102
